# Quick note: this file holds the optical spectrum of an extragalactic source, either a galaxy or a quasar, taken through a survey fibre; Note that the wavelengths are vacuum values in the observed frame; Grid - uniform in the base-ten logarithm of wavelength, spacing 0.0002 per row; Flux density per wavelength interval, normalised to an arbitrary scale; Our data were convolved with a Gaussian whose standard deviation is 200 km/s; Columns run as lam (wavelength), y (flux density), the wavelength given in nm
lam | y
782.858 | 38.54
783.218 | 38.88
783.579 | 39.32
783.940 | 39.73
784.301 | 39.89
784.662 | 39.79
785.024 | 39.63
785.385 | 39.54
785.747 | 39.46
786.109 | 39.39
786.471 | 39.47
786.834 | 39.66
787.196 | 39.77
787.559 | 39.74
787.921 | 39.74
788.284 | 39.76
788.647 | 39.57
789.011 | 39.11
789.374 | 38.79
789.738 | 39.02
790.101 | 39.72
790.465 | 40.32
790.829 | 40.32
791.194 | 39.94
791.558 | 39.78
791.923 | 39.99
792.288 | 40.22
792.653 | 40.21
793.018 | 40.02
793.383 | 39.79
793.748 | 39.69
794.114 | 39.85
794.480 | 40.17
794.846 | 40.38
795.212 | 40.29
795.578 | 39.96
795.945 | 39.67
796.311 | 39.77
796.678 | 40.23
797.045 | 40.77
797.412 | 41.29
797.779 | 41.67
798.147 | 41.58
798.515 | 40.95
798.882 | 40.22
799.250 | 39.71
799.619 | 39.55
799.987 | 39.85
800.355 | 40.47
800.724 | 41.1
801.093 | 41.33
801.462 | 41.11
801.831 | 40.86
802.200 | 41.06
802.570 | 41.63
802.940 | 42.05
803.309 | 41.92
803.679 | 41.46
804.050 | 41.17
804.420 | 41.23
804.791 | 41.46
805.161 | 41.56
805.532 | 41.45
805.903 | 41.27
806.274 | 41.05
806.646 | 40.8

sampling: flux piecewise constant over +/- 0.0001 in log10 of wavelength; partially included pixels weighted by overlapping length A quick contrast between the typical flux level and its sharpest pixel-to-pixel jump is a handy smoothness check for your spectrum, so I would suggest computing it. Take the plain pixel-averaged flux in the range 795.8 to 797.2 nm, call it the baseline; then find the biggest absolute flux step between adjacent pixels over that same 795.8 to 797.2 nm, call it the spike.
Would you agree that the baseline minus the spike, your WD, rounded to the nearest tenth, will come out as 39.6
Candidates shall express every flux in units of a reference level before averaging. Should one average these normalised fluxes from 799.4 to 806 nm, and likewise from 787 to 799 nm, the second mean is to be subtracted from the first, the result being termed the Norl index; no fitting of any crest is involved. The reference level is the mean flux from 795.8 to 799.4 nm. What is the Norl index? 0.026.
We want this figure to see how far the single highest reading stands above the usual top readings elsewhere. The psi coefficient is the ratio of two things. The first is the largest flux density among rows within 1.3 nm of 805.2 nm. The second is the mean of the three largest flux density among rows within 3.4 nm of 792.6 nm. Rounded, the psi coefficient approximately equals 1.03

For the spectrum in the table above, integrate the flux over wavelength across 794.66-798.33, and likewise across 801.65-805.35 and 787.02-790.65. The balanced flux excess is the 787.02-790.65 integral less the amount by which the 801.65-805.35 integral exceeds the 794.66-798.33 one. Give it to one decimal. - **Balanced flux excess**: 139.1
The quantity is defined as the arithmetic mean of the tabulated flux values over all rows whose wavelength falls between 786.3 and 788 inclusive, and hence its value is 39.68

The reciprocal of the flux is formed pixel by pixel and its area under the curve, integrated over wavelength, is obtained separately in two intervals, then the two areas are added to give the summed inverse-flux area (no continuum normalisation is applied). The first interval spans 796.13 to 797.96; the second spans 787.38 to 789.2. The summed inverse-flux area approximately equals 0.0909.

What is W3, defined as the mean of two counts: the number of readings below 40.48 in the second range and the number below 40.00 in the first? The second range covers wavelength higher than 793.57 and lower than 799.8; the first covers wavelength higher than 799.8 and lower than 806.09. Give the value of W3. 6.5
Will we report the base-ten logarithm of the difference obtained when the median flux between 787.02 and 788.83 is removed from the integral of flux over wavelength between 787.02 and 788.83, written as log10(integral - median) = 1.51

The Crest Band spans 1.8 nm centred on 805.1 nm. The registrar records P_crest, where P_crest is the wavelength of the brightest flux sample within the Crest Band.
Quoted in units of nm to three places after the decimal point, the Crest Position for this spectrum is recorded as 805.161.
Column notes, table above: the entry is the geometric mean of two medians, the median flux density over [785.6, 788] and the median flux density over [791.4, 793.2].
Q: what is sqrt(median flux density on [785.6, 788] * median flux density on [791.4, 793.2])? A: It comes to 39.8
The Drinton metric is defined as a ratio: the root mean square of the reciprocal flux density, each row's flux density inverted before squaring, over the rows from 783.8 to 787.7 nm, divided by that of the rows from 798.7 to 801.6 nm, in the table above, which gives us 1.019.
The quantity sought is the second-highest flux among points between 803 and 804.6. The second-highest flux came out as 41.46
